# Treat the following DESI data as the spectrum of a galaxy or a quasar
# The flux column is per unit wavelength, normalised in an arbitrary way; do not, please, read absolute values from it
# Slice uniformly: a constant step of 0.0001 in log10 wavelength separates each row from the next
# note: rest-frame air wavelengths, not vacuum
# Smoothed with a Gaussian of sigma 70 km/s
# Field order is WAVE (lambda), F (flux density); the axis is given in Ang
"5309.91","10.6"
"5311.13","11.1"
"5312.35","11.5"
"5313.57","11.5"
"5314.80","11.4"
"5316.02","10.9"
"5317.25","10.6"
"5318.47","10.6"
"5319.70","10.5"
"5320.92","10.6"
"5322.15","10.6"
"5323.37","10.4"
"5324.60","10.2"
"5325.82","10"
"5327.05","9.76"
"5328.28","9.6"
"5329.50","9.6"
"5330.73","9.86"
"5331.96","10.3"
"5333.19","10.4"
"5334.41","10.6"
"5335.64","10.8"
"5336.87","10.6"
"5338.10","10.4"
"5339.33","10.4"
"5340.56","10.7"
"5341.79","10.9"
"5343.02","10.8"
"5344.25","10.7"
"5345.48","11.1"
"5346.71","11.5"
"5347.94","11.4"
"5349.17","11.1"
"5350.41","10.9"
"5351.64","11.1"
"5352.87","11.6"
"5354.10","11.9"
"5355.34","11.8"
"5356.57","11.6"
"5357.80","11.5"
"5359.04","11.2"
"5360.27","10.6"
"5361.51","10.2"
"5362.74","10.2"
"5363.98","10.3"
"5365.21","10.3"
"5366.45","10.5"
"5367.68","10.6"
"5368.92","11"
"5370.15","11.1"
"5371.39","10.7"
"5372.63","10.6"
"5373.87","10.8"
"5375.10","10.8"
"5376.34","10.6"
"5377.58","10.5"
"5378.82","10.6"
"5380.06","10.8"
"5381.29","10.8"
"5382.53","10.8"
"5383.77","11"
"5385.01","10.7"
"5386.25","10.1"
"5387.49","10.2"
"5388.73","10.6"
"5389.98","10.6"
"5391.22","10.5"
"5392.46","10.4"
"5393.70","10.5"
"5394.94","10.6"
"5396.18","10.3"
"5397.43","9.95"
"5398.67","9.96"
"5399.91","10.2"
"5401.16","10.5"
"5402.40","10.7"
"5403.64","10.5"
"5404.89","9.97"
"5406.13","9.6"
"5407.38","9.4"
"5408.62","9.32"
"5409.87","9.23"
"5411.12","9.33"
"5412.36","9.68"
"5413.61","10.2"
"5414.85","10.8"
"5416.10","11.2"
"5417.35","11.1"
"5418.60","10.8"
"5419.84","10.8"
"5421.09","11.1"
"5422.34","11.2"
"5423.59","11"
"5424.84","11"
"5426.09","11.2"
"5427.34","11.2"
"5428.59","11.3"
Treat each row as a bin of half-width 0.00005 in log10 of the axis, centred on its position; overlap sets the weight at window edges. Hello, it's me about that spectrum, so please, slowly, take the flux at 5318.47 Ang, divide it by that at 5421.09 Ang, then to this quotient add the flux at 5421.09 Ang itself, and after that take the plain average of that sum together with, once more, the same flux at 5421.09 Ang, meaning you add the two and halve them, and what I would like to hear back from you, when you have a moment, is 11.6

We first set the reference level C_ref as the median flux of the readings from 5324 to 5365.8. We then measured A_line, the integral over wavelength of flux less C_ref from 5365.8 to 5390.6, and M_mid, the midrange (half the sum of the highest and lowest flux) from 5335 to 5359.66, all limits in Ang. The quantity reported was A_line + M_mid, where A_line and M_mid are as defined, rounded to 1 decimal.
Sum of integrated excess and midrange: 11.6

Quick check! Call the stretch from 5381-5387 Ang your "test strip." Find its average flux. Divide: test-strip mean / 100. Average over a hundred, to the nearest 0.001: 0.107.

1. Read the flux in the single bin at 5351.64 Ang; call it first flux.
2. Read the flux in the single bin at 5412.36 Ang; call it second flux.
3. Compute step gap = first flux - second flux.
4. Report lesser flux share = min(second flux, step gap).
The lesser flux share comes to 1.4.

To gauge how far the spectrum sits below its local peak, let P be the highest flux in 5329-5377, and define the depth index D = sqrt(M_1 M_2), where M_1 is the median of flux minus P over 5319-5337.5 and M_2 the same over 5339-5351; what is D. 1.22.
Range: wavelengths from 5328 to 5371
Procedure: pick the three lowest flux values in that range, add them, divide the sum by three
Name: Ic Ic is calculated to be 9.7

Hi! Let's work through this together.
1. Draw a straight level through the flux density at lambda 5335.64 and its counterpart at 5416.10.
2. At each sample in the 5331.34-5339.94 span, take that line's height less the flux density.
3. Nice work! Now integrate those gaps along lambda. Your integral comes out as 2.6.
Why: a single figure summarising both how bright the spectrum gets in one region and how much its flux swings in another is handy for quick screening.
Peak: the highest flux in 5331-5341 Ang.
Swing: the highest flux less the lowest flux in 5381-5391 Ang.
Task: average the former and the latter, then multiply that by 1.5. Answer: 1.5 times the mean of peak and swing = 8.8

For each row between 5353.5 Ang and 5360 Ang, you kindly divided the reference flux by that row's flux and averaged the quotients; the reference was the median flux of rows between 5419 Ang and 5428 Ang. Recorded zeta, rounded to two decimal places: 0.96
